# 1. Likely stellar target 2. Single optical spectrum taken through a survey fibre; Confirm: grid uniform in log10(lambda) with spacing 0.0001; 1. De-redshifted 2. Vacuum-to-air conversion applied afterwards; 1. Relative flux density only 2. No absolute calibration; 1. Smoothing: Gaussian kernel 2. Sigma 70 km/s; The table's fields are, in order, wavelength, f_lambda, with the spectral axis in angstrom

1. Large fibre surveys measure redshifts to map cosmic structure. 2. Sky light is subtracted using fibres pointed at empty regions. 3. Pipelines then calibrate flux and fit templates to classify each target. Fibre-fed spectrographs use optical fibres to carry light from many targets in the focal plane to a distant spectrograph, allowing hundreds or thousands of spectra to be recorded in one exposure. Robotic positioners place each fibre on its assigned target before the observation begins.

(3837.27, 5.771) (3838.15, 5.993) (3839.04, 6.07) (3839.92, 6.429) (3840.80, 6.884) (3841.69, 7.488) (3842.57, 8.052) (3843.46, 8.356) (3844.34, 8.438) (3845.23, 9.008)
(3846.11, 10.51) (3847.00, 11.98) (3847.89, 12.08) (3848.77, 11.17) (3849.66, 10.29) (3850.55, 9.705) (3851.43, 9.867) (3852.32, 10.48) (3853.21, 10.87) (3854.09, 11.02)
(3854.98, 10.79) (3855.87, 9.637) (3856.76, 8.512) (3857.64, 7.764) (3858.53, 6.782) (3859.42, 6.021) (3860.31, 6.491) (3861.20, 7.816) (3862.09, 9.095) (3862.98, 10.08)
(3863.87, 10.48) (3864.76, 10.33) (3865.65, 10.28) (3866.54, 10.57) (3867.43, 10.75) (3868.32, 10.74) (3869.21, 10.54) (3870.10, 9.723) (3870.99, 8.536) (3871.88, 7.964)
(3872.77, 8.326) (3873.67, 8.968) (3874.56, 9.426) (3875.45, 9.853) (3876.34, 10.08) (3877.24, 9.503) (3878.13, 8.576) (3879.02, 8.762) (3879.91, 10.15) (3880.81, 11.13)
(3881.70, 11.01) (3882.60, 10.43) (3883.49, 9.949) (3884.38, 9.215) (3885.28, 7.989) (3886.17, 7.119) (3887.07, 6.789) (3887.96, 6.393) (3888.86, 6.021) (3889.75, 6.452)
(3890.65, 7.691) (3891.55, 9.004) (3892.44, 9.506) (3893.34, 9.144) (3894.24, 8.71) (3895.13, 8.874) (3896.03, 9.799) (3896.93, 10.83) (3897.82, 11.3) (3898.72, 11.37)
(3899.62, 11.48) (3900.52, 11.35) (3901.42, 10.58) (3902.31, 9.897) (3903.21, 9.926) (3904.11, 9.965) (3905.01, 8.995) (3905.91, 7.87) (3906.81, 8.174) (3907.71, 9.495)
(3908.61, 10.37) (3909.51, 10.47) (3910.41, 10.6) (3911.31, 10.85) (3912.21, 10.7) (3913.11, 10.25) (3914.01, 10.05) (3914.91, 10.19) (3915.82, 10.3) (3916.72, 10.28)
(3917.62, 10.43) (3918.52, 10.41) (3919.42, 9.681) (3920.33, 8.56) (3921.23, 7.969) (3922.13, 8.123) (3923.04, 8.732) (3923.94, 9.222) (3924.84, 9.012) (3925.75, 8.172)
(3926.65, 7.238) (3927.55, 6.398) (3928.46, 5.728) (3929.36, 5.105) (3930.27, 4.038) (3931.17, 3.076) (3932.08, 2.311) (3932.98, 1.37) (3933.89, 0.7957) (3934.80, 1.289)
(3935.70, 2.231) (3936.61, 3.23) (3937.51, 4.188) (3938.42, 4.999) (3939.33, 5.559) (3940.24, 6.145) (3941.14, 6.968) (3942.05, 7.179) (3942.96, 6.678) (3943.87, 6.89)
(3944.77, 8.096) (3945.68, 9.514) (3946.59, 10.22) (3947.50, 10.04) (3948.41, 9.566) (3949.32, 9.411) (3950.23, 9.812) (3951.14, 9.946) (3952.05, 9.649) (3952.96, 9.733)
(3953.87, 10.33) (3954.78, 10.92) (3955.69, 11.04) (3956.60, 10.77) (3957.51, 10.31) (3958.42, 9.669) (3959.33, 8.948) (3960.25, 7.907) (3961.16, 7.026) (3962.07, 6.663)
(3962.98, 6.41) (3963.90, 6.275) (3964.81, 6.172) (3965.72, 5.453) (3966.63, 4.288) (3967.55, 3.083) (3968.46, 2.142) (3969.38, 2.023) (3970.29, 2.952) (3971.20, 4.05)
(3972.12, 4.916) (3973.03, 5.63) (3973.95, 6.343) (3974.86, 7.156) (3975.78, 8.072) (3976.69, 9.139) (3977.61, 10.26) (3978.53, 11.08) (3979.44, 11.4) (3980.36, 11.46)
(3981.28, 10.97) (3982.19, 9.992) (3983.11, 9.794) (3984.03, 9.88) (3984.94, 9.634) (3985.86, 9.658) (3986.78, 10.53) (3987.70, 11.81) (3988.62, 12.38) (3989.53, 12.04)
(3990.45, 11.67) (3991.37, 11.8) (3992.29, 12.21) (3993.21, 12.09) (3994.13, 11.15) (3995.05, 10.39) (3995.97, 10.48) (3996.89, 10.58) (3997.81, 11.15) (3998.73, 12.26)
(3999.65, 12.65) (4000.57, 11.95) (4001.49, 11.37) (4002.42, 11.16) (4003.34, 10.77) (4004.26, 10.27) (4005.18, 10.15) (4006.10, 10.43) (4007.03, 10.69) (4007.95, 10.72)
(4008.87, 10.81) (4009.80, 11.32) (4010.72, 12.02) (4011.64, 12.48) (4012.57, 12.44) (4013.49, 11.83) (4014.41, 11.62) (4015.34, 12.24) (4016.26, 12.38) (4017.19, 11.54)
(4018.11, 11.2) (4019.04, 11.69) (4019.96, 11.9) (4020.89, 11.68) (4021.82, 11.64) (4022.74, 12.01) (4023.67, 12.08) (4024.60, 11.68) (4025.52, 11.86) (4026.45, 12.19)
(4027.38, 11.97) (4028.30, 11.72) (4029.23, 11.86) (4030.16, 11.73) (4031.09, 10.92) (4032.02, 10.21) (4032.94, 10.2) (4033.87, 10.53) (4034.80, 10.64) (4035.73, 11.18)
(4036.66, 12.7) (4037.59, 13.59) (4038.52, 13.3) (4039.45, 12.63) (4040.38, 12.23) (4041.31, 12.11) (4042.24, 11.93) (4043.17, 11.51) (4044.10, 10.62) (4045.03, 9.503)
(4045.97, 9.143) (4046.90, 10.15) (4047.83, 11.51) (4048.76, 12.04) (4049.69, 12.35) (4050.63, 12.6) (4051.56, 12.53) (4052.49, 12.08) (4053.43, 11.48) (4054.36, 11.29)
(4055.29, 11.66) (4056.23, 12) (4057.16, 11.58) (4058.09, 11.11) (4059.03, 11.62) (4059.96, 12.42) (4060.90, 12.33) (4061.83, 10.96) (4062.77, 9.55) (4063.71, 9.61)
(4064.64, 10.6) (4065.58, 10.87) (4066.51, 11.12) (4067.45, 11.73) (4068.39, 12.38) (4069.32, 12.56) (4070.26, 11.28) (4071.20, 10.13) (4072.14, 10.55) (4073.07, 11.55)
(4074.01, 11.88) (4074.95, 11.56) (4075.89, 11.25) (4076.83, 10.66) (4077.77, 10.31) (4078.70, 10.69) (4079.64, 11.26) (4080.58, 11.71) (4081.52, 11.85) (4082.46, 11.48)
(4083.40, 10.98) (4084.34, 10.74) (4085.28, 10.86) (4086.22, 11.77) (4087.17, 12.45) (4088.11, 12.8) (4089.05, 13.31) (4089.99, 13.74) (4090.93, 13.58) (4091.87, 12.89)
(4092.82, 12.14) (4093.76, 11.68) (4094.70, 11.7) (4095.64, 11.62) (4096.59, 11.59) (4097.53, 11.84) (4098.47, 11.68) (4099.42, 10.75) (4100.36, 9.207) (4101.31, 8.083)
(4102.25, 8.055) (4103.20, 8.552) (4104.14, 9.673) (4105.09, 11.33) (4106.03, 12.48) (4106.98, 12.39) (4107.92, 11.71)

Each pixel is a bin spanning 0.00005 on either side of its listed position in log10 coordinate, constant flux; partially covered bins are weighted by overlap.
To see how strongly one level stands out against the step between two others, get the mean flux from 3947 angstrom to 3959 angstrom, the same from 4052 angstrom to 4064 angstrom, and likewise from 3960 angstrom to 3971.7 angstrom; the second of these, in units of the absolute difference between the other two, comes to 2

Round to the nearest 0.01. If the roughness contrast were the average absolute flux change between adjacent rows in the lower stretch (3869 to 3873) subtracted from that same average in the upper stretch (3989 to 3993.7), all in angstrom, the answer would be -0.48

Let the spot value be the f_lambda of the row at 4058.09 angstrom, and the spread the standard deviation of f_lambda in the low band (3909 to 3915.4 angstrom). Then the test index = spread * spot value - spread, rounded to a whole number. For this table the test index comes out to 3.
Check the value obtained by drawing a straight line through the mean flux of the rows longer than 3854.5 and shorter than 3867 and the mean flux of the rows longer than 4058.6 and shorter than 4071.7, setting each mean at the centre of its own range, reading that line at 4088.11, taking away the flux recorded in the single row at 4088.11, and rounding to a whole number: -1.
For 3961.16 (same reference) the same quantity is 3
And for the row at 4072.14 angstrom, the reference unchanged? 1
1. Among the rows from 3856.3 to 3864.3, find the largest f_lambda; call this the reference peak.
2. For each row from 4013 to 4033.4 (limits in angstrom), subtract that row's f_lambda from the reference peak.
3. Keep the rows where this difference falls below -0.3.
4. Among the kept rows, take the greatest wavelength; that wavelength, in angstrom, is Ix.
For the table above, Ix 4031.09 angstrom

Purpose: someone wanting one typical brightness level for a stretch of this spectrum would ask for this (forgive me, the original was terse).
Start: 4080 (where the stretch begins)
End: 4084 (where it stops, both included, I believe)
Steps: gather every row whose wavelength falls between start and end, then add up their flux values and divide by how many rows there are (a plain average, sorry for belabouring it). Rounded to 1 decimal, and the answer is 11.5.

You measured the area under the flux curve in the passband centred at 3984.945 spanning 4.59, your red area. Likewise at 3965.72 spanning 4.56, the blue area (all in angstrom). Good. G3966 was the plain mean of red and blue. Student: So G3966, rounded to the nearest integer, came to 34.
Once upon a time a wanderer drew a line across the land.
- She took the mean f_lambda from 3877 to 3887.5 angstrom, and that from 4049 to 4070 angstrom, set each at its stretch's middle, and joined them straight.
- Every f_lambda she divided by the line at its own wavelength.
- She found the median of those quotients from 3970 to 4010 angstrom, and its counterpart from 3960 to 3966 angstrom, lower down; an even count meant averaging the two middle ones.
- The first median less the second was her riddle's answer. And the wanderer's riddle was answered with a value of 0.37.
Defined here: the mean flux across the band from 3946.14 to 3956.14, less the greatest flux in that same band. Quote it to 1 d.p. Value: -1.0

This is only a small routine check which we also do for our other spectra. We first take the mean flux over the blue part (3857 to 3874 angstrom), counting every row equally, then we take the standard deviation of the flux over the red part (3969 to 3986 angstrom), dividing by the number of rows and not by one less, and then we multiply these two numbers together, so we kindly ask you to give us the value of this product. 26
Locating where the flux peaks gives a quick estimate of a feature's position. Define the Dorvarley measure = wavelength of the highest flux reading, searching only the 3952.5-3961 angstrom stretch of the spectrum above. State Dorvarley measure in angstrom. 3955.69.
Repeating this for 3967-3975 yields 3974.86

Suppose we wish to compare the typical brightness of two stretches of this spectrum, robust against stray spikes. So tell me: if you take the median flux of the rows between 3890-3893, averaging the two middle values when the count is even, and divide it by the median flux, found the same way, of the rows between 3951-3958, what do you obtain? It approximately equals 0.87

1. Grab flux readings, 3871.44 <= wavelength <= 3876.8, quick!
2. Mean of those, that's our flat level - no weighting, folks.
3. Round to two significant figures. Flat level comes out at 9.1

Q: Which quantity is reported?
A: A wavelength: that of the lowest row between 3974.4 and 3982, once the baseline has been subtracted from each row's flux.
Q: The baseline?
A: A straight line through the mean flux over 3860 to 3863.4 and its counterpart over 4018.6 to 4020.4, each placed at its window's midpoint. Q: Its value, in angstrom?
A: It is 3974.86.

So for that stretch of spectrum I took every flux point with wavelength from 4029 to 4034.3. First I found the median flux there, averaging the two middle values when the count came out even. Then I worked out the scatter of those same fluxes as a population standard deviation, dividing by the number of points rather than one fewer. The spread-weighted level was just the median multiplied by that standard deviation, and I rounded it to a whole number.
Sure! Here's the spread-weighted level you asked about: 7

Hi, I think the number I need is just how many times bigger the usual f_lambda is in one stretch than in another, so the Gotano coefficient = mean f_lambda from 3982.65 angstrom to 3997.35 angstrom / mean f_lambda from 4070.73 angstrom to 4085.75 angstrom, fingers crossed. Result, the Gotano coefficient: 0.99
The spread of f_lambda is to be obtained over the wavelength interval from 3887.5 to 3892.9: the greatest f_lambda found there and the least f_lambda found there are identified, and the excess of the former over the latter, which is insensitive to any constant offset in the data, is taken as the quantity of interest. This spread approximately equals 3.5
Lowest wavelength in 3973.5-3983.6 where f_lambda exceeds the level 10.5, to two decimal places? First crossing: 3978.53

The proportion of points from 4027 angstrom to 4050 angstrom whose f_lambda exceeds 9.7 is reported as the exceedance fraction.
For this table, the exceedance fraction 0.92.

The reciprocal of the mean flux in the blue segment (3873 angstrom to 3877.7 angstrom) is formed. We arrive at 0.105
